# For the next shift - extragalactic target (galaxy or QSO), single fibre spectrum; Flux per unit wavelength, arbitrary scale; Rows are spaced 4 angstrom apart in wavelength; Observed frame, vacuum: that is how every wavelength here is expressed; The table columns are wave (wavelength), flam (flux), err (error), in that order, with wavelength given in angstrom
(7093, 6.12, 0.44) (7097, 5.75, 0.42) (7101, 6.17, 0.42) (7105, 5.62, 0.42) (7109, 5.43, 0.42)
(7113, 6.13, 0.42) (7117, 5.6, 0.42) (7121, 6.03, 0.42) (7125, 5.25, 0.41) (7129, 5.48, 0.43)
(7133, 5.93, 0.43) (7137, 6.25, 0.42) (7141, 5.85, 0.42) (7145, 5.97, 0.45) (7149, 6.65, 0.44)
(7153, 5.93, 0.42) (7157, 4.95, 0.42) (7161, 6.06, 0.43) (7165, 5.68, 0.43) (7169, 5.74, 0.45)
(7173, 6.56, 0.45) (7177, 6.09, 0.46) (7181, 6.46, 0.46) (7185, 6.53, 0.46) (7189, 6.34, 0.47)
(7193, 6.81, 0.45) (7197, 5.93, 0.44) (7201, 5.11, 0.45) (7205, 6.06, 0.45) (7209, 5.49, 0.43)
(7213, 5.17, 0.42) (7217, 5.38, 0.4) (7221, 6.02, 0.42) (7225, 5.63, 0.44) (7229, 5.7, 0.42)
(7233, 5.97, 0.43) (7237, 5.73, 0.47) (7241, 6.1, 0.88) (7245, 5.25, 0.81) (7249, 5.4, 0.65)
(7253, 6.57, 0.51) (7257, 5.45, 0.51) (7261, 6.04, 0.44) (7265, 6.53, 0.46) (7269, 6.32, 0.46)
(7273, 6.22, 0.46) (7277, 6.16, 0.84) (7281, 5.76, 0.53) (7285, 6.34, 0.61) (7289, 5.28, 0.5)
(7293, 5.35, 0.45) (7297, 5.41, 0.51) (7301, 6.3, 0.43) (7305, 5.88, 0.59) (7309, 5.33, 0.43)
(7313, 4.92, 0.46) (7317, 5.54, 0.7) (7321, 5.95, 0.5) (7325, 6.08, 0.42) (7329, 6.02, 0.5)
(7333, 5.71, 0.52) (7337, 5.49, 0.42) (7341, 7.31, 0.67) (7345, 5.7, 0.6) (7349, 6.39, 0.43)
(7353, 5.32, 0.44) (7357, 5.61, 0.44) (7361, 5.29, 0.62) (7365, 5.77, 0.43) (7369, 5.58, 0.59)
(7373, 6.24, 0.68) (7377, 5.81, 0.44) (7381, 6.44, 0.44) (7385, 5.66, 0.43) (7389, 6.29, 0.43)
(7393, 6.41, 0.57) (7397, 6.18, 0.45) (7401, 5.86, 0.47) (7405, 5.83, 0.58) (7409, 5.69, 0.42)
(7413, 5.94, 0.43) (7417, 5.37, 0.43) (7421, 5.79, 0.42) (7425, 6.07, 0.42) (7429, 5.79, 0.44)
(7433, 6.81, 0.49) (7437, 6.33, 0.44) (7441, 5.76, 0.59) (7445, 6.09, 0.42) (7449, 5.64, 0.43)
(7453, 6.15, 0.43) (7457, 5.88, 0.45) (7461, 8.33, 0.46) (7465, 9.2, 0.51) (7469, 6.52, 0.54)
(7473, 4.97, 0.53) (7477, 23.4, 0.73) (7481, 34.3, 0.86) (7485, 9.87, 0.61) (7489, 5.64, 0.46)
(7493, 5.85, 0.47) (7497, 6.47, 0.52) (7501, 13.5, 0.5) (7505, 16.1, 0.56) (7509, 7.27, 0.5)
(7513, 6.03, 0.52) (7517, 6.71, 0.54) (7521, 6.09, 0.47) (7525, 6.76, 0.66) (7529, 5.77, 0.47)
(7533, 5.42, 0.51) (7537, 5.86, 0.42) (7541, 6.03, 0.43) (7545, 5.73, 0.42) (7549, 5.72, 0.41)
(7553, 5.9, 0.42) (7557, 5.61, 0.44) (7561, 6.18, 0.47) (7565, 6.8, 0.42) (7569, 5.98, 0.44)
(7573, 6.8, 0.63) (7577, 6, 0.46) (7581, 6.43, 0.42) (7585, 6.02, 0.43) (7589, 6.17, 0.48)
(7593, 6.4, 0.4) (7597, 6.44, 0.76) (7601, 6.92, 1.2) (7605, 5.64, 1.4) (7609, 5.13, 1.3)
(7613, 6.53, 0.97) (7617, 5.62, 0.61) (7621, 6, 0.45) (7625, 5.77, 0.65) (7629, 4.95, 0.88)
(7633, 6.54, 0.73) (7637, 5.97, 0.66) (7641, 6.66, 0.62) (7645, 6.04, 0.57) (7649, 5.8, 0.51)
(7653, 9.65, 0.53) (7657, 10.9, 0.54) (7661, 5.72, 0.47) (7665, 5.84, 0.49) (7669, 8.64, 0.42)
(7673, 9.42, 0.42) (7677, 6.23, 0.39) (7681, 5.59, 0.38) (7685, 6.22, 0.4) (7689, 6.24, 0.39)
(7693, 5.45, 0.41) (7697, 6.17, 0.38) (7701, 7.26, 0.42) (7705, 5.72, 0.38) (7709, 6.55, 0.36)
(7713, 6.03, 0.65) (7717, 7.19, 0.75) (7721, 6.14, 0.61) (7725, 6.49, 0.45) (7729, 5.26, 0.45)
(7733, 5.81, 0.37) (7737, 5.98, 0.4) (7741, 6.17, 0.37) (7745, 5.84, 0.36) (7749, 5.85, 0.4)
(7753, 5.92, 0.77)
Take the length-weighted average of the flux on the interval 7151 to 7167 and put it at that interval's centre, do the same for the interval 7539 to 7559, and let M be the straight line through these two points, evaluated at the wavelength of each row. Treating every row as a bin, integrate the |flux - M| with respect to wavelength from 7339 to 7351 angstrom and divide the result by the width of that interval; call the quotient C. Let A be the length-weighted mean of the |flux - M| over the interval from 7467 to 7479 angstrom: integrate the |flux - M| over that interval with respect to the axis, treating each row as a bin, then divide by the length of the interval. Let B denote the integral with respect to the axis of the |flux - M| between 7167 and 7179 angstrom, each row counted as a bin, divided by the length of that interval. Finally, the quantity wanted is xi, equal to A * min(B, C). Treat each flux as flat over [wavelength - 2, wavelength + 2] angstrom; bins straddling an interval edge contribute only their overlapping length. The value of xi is 3.00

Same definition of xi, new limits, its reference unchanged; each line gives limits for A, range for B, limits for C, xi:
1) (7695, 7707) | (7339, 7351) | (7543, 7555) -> 0.05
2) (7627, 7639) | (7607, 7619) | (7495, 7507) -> 0.31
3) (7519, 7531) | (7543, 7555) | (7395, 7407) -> 0.04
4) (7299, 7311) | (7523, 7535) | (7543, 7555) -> 0.03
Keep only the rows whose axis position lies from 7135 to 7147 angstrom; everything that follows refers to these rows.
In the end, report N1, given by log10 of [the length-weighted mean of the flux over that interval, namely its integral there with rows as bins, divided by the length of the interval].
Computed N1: 0.780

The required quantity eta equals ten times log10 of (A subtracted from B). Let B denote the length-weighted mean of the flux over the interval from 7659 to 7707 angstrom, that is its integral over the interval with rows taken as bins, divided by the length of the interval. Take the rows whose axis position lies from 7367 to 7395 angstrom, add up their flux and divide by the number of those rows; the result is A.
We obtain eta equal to -3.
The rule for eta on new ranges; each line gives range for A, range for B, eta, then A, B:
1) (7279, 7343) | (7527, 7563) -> -20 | 5.79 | 5.8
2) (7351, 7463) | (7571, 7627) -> -9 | 6.00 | 6.1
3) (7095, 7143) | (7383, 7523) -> 4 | 5.79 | 8.1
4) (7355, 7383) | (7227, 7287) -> -8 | 5.82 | 6.0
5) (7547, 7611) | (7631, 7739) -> -3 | 6.13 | 6.6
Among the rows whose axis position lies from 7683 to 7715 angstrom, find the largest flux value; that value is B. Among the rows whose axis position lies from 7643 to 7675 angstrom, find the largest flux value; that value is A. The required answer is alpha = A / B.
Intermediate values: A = 10.9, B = 7.26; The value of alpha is 1.50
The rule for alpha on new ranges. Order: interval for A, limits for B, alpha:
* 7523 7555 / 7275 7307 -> 1.07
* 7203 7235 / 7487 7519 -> 0.38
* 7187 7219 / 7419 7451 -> 1.00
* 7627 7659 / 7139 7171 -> 1.64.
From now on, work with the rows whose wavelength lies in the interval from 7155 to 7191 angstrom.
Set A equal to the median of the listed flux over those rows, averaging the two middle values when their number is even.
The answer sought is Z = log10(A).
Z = 0.785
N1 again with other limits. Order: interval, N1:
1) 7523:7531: 0.797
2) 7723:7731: 0.769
